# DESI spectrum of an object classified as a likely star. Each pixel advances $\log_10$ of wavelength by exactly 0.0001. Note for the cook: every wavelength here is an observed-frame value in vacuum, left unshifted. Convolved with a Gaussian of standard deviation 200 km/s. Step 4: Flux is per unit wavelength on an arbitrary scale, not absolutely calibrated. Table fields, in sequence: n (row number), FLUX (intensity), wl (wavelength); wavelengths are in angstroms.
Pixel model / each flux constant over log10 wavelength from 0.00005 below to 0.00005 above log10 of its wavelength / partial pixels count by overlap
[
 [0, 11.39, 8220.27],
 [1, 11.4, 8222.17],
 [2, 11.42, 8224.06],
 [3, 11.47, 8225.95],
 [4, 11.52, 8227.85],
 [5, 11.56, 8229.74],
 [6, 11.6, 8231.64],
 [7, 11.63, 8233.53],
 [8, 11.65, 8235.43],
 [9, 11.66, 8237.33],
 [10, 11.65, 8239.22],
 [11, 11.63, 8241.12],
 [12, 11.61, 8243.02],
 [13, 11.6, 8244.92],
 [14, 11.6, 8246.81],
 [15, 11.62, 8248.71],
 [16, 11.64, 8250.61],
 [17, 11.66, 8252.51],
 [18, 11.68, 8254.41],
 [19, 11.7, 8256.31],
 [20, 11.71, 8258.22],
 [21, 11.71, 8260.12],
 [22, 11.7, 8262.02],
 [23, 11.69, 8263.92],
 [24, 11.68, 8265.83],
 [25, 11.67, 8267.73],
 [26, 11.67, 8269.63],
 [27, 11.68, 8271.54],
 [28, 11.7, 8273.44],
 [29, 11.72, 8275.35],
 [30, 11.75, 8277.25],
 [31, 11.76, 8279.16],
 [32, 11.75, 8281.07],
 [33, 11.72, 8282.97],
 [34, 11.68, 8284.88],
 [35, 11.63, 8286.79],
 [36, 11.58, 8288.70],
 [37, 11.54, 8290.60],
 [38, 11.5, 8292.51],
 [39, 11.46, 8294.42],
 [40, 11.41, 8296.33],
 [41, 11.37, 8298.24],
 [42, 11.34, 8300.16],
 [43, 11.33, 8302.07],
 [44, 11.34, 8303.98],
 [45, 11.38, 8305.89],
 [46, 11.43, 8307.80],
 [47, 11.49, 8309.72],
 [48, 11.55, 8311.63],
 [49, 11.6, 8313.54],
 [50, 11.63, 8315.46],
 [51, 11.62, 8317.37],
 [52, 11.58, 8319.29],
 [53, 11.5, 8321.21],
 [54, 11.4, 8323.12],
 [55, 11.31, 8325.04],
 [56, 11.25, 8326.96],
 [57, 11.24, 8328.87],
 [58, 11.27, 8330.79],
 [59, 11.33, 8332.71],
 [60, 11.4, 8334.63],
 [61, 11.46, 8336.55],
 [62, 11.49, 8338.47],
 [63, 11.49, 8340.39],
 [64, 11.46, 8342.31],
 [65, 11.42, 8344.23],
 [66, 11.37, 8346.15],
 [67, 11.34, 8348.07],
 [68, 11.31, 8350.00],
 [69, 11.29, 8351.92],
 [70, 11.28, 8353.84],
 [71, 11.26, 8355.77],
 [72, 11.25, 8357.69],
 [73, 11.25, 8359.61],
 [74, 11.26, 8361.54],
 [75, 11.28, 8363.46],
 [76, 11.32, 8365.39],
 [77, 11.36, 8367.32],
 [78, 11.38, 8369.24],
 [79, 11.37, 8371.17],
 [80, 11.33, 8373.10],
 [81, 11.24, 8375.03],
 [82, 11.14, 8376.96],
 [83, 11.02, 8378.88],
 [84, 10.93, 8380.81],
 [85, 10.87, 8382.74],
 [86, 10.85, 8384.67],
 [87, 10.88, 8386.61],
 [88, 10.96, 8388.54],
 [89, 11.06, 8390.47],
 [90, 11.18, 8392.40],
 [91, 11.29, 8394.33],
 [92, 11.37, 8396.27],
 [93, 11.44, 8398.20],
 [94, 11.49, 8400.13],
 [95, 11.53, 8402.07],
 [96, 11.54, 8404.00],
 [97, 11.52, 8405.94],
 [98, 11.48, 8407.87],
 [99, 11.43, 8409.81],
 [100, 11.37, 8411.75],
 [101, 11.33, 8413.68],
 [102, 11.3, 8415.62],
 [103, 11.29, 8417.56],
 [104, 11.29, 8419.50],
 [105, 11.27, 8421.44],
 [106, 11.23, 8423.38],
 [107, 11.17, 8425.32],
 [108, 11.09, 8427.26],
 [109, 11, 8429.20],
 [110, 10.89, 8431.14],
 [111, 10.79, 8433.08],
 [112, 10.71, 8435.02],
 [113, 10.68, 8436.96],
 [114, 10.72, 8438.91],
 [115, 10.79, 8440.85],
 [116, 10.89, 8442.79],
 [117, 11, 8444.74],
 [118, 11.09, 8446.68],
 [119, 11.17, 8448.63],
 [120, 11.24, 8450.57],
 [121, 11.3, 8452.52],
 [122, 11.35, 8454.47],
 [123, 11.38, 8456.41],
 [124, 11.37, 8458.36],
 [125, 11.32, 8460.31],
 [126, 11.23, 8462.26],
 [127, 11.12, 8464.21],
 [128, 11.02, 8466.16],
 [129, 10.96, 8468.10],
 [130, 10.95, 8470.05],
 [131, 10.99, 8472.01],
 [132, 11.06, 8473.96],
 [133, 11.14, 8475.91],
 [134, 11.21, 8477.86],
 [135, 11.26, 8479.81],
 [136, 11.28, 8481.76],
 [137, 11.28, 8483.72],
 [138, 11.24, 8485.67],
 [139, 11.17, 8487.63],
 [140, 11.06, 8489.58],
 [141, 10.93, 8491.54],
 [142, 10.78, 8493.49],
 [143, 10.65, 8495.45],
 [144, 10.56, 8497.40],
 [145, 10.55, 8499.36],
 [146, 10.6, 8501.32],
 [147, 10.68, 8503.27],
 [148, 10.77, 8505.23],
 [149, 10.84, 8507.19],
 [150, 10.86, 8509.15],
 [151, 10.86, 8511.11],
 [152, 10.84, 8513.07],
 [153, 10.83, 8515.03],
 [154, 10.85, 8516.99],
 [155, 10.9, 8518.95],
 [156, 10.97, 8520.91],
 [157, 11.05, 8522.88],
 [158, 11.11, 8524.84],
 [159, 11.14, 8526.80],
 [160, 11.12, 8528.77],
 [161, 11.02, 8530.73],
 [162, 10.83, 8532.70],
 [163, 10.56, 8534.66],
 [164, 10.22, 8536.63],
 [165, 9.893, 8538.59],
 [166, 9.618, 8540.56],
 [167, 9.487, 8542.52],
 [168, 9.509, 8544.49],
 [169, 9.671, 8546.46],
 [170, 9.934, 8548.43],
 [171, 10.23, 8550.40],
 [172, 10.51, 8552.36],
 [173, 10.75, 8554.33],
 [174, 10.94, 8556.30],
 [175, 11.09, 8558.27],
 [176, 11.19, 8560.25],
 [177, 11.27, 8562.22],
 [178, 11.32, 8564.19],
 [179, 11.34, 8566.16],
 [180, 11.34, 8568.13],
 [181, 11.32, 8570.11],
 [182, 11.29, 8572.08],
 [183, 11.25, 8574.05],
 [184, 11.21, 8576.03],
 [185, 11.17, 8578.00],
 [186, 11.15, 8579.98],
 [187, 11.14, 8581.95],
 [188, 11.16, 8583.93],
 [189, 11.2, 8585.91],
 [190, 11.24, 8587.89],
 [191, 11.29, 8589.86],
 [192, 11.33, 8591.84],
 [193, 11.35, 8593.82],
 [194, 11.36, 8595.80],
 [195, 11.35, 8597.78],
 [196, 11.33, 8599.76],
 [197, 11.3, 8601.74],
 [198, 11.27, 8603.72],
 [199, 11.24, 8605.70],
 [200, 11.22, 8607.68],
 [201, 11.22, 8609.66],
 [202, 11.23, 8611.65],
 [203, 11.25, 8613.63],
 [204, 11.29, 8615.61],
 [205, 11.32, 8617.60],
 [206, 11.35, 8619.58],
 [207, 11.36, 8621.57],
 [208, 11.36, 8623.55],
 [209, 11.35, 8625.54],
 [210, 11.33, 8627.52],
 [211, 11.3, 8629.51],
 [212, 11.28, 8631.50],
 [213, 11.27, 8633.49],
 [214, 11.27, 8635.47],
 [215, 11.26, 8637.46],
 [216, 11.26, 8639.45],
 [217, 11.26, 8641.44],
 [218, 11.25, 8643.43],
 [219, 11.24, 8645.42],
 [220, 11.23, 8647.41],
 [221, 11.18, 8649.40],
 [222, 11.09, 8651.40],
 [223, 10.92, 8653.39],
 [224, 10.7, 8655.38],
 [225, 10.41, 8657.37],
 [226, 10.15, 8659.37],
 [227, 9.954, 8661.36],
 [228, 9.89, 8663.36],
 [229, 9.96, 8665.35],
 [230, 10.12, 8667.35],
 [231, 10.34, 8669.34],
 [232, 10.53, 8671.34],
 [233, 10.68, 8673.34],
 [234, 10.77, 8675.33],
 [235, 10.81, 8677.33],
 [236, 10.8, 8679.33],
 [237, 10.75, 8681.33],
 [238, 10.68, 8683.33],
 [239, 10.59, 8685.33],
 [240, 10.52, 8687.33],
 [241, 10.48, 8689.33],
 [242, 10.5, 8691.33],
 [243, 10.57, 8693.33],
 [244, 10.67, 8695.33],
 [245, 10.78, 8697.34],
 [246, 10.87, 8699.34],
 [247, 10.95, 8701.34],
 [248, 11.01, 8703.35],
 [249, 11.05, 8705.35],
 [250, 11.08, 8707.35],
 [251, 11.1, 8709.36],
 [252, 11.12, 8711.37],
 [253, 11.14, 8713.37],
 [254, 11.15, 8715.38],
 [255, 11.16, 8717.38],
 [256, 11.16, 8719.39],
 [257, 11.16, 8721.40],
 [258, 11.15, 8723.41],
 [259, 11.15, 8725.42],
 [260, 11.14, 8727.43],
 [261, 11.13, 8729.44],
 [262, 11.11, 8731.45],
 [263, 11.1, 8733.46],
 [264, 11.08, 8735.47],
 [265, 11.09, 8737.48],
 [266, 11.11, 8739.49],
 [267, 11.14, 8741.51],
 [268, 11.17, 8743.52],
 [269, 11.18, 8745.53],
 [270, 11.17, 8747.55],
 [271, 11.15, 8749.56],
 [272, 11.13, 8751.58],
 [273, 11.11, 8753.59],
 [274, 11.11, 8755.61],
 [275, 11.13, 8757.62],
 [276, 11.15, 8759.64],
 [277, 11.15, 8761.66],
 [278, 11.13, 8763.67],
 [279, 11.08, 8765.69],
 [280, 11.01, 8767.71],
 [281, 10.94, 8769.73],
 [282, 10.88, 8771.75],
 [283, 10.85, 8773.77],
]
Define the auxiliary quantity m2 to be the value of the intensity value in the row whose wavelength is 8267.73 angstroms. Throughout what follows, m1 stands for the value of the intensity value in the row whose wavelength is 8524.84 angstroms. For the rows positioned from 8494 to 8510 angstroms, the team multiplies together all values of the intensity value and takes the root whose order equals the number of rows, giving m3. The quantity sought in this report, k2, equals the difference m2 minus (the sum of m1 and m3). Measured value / -10.1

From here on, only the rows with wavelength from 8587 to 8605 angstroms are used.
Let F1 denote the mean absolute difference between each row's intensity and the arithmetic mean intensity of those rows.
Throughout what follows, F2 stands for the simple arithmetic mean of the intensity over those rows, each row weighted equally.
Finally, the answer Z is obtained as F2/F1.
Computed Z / 332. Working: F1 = 0.03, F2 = 11.3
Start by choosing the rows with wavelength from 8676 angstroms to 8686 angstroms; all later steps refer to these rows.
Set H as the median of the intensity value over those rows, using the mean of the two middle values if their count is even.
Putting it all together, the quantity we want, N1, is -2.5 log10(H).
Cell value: -2.58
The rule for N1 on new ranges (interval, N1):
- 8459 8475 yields -2.61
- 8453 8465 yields -2.64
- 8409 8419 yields -2.64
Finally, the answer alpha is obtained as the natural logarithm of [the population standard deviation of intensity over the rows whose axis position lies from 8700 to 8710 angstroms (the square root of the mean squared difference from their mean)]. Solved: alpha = -2.9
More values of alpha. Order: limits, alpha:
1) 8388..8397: -1.9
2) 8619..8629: -4.5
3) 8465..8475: -3.2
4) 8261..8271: -4.5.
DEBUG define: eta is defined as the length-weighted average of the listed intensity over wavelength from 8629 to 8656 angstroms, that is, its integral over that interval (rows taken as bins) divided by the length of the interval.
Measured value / 11.2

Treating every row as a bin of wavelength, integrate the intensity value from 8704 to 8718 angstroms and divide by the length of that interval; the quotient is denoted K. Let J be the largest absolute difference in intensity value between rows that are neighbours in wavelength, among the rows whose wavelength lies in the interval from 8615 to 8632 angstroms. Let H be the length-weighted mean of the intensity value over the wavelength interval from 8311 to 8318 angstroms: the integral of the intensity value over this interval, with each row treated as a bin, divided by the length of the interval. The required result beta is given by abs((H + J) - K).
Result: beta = 0.52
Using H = 11.6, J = 0.030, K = 11.1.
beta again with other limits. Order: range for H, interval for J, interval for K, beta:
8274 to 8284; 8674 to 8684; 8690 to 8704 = 1.06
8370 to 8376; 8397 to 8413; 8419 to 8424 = 0.10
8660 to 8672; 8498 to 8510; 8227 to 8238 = 1.39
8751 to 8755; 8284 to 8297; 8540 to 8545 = 1.63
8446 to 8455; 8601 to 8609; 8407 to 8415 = 0.14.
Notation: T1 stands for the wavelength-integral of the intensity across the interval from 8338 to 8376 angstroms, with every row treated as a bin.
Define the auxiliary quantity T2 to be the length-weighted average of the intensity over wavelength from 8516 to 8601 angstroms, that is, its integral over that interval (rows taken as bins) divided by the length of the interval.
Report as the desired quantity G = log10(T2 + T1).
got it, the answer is 2.6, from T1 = 431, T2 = 10.9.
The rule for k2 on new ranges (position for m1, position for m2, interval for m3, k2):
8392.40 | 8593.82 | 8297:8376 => -11.2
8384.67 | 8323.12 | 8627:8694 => -10.2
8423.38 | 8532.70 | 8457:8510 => -11.4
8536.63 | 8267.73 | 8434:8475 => -9.6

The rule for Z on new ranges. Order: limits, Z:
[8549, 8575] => 39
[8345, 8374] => 283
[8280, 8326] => 105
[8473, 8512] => 49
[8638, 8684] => 29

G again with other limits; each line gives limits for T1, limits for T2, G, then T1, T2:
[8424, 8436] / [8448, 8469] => 2.2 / 131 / 11.2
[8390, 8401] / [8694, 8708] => 2.1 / 125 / 10.9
